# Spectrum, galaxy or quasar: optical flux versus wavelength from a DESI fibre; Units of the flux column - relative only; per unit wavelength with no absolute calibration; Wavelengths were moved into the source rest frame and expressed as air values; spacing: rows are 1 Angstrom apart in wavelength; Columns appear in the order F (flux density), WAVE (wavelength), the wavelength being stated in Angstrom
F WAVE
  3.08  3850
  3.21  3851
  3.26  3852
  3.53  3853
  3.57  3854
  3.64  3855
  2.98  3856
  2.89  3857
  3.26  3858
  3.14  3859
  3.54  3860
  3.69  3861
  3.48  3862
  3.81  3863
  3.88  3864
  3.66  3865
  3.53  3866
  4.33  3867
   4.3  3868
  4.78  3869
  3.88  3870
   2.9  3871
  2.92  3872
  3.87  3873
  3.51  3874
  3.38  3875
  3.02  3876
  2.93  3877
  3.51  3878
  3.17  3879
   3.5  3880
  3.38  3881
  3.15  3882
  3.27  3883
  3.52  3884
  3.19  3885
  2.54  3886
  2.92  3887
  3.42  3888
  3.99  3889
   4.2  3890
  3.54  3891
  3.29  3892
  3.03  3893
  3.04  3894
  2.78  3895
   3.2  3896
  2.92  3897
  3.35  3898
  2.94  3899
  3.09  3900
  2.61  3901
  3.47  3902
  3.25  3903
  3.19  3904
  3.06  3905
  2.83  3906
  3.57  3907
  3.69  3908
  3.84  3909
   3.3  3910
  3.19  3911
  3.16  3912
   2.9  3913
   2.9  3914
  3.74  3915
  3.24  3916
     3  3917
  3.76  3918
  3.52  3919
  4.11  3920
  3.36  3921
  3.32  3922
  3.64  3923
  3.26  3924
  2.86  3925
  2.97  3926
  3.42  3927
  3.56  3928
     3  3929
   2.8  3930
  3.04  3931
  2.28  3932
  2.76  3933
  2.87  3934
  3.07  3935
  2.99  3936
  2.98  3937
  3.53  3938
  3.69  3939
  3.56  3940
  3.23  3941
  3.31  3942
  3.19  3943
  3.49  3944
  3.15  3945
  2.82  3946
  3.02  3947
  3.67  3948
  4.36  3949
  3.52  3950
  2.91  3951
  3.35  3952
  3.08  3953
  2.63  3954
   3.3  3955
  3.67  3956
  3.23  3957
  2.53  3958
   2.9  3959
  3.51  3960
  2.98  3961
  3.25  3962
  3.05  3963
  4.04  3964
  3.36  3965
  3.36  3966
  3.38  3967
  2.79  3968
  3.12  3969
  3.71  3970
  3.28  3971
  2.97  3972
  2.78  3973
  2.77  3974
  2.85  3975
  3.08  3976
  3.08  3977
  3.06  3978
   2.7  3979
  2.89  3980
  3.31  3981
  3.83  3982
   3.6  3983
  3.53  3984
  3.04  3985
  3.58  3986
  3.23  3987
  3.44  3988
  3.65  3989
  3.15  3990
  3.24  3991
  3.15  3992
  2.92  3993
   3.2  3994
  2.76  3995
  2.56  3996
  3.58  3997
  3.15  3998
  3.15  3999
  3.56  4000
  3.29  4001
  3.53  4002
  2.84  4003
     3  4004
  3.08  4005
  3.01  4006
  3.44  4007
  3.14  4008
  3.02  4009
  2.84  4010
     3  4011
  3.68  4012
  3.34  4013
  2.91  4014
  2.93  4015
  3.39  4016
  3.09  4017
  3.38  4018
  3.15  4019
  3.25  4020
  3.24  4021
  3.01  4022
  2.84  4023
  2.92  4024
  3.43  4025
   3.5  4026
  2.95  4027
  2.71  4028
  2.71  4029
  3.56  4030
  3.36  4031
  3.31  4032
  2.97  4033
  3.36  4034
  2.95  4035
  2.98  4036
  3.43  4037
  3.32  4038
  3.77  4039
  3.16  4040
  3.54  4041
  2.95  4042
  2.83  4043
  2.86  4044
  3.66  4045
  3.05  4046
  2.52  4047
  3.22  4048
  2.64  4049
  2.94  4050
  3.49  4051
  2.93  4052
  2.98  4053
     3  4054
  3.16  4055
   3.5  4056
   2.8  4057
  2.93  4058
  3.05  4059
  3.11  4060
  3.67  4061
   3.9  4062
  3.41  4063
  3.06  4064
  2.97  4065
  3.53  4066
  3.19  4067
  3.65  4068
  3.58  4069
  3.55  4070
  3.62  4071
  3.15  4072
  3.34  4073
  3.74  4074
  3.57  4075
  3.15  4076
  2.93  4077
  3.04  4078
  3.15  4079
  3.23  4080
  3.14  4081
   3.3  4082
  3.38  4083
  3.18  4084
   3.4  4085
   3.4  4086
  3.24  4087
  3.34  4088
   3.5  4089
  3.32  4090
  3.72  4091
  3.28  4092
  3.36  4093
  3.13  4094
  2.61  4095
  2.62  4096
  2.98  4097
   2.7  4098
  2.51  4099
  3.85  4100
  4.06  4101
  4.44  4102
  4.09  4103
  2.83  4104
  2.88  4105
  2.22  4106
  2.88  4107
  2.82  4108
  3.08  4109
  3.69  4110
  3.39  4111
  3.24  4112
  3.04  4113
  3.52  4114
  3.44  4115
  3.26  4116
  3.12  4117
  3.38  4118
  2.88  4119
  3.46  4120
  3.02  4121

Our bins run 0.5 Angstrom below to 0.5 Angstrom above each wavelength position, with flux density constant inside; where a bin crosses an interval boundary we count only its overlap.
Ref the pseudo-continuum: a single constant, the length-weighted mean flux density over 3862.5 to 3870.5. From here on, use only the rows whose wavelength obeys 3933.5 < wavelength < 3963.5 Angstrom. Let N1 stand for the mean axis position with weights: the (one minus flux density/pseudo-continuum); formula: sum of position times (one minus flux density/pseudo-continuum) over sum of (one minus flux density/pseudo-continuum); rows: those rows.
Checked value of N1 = 3948.9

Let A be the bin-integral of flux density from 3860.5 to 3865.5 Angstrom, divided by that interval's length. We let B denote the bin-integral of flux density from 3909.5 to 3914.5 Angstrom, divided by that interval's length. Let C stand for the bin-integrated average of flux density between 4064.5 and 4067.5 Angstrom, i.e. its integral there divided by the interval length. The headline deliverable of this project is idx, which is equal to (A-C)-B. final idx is -2.6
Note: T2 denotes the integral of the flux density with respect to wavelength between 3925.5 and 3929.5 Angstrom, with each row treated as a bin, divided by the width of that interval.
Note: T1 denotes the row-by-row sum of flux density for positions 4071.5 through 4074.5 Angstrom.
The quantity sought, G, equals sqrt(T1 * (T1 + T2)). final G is 11.7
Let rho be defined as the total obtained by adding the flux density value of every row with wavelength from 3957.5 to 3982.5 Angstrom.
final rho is 78.6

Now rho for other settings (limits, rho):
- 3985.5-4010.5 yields 79.5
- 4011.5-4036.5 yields 78.9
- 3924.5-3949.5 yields 79.6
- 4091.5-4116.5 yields 79.9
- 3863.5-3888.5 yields 86.5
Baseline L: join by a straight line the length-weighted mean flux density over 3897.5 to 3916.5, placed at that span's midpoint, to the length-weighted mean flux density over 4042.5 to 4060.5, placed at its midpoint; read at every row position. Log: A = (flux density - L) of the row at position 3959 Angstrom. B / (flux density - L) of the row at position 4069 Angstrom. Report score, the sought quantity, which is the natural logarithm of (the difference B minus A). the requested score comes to -0.2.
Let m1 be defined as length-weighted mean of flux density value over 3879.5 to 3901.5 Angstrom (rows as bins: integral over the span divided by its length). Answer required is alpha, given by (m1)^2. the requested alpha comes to 10.4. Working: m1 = 3.22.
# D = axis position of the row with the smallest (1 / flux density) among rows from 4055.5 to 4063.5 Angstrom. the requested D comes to 4062 Angstrom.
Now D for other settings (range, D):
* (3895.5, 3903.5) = 3902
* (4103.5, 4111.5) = 4110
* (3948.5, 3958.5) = 3949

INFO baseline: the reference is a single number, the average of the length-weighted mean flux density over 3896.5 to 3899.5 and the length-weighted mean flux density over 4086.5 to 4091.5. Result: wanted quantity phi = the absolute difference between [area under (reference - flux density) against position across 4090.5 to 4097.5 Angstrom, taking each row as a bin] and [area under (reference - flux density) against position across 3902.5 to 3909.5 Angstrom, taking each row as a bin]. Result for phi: 1.7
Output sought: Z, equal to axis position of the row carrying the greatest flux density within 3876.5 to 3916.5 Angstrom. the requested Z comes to 3890 Angstrom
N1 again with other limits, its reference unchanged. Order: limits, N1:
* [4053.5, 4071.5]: 4061.3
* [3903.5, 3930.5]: 3917.2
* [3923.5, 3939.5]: 3931.3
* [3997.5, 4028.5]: 4013.4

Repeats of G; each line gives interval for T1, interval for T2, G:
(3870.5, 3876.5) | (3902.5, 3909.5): 21.2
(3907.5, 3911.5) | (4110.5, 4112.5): 15.6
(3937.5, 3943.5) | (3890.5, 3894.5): 22.1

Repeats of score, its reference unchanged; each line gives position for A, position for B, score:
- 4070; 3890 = -0.9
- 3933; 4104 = -1.2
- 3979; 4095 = -2.8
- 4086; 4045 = -1.6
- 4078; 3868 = 0.0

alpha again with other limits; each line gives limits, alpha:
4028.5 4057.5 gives 9.8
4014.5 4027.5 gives 10.0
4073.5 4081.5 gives 10.5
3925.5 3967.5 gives 10.3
